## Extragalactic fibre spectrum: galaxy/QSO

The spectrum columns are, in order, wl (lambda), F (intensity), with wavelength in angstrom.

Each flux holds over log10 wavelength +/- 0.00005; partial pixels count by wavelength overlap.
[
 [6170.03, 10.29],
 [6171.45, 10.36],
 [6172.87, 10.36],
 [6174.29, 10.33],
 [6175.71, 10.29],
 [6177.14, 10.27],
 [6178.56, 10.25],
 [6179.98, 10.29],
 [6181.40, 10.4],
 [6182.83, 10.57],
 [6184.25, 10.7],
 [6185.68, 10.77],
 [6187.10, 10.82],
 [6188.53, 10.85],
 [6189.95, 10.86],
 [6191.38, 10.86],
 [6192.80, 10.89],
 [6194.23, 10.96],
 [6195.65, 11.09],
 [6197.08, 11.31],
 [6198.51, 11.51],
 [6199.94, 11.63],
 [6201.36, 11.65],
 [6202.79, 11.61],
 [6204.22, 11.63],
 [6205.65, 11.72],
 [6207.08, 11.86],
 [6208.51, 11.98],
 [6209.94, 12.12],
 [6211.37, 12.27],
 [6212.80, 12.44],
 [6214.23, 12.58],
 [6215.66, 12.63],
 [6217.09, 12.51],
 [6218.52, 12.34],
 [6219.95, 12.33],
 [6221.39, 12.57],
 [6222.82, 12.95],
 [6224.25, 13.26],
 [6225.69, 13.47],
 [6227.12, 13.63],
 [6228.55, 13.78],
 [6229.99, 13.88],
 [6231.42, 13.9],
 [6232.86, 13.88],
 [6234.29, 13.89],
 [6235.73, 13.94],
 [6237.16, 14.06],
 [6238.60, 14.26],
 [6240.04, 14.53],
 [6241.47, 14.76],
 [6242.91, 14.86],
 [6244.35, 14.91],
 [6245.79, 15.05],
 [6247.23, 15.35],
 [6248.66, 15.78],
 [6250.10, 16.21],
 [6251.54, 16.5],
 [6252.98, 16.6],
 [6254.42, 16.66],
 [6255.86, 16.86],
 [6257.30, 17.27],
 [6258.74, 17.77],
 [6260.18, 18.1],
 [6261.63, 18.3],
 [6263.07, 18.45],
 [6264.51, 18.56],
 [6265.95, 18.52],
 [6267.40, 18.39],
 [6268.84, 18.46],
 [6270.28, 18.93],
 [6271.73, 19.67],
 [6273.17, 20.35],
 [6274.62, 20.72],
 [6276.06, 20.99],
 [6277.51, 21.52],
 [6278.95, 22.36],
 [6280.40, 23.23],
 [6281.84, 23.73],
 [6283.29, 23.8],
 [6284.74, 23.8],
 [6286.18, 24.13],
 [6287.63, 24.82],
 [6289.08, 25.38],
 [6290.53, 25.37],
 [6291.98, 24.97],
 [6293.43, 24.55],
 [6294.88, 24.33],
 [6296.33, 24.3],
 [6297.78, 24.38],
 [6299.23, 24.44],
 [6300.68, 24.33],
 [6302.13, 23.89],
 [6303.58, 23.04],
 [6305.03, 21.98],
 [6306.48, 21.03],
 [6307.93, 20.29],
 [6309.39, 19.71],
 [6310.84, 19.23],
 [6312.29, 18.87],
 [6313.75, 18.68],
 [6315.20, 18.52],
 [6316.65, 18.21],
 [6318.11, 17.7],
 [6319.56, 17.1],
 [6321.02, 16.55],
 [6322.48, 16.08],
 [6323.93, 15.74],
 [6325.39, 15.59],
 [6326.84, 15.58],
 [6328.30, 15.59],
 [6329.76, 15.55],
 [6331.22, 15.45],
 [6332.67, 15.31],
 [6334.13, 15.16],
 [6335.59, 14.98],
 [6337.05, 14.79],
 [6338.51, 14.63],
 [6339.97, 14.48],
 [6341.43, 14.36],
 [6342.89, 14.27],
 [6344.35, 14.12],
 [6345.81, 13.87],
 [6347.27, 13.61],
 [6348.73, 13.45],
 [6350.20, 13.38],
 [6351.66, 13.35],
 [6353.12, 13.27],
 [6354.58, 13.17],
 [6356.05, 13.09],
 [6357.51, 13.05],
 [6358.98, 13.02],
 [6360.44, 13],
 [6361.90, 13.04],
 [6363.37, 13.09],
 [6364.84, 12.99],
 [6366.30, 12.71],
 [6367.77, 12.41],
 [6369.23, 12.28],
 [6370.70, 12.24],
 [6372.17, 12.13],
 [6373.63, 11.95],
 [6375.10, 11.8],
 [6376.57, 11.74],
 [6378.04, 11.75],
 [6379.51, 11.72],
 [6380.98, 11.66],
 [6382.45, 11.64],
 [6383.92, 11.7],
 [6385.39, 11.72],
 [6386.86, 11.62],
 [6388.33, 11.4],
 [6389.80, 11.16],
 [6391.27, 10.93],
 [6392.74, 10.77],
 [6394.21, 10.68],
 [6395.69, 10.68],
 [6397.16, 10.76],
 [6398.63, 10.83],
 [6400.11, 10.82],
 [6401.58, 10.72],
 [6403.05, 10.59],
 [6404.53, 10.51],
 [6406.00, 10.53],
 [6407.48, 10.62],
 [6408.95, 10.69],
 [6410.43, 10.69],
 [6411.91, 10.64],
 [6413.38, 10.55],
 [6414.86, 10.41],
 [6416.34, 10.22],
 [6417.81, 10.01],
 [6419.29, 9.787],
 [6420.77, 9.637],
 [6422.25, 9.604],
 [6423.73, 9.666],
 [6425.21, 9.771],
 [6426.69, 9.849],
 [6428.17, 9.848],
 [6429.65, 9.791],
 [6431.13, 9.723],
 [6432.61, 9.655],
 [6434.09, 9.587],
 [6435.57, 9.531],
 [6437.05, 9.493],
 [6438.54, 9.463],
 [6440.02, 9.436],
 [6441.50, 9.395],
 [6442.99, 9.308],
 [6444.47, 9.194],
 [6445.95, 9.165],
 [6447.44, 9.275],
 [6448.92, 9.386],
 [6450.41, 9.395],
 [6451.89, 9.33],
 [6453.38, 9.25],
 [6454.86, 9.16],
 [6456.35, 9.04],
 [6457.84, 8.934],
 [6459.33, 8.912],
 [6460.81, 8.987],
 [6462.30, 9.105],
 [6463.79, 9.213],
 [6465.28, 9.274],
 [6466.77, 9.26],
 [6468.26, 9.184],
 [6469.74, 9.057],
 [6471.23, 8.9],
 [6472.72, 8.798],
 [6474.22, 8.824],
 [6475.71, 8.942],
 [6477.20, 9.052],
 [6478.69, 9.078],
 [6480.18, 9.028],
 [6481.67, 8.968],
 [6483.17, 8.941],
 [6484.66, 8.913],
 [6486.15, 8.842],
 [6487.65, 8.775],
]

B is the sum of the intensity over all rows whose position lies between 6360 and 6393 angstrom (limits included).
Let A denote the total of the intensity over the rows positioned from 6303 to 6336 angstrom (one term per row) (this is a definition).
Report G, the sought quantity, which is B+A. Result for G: 681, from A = 406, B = 275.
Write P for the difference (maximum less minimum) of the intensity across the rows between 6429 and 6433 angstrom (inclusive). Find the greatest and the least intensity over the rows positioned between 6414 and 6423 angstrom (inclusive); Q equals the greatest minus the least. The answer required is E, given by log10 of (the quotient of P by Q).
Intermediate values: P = 0.1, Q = 0.81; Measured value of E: -0.8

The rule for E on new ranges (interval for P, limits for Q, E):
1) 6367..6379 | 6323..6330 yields 0.5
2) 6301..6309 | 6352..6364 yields 1.1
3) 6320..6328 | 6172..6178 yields 1.0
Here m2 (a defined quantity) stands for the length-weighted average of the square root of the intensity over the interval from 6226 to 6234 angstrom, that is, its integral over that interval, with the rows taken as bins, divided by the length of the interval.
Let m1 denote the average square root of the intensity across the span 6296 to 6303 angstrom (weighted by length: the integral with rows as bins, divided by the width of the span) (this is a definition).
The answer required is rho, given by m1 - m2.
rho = 1.2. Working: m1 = 4.93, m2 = 3.72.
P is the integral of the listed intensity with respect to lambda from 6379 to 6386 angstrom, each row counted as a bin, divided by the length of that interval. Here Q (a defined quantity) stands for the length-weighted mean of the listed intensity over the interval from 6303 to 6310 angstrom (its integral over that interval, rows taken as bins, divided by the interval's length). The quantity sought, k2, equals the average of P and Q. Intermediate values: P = 11.7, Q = 21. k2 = 16.4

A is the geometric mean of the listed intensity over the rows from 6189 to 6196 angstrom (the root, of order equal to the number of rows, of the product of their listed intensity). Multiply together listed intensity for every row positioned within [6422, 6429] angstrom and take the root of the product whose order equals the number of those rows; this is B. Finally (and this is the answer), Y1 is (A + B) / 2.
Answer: 10.3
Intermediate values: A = 11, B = 10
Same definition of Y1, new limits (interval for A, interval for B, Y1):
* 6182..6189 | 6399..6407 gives 10.7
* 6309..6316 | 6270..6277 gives 19.6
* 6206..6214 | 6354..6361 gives 12.6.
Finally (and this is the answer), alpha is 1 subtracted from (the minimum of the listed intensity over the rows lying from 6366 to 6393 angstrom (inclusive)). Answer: 9.8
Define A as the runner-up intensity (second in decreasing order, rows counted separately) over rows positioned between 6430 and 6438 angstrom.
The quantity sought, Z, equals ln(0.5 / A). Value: -3.0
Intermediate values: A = 9.655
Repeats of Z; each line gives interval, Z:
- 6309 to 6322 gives -3.6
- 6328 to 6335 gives -3.4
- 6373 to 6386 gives -3.2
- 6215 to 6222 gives -3.2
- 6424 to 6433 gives -3.0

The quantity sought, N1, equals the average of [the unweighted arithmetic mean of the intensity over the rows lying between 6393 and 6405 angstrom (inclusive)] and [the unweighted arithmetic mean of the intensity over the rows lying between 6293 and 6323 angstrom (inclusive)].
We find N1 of 16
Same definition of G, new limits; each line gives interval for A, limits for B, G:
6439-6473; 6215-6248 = 528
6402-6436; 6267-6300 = 755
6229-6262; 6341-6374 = 659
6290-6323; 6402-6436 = 719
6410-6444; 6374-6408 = 482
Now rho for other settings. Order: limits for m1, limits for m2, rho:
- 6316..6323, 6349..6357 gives 0.5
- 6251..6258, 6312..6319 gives -0.2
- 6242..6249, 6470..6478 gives 0.9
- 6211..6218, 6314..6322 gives -0.7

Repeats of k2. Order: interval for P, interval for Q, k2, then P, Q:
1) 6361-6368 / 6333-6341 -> 13.8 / 12.9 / 15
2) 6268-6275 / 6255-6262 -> 18.6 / 19.6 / 18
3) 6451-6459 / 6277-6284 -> 16.1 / 9.1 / 23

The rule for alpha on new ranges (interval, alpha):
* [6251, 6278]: 15.5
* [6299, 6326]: 14.6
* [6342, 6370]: 11.3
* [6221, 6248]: 11.6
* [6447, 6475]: 7.8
